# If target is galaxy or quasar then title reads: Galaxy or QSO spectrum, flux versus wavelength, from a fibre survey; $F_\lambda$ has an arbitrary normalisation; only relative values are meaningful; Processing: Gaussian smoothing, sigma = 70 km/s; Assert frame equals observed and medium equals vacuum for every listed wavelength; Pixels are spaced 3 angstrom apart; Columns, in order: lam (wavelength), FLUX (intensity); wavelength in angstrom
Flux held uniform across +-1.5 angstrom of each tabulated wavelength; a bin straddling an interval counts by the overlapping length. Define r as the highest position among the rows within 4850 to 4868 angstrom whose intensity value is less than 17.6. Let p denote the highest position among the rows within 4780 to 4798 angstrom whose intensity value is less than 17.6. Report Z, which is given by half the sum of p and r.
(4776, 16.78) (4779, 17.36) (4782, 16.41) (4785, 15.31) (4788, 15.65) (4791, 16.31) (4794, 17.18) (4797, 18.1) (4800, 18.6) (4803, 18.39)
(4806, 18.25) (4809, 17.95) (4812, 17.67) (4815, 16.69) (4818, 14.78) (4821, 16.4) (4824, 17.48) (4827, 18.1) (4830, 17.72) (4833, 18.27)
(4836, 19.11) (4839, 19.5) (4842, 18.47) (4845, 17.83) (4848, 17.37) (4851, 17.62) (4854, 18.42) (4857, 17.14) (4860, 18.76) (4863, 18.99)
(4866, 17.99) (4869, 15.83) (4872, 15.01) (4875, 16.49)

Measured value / 4825.5 angstrom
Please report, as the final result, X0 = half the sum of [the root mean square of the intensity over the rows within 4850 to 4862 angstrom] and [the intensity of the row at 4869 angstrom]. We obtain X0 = 16.9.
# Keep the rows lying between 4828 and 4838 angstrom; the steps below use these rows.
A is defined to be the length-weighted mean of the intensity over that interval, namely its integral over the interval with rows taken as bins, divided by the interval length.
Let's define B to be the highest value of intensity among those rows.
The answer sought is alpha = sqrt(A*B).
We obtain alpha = 18.8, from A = 18.4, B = 19.11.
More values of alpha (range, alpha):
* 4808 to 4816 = 17.7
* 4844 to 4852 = 17.7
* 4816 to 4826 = 16.9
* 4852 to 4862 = 18.4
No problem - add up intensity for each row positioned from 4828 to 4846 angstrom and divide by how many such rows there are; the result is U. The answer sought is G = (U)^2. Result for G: 342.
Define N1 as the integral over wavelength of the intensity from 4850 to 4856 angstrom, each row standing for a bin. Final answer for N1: 108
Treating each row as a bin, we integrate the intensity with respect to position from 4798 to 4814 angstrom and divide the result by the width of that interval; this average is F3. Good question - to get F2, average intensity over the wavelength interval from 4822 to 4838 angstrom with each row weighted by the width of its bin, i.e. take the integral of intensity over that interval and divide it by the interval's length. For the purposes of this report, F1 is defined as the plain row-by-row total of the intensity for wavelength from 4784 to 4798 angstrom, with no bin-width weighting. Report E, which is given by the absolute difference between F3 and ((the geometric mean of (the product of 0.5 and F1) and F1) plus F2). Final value 58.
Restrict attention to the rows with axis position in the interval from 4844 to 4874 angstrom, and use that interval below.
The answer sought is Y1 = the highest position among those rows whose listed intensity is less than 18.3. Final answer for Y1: 4872 angstrom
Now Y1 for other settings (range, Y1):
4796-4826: 4824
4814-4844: 4833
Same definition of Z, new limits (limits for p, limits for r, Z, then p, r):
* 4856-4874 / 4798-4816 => 4843.5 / 4872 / 4815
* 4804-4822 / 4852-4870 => 4845.0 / 4821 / 4869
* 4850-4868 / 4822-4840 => 4840.5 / 4857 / 4824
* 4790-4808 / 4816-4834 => 4809.0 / 4794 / 4824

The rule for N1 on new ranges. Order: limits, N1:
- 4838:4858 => 361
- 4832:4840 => 152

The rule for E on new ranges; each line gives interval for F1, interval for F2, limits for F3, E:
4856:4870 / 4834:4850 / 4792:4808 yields 63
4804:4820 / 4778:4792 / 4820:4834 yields 59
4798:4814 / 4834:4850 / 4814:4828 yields 66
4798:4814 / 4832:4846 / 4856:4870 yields 65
